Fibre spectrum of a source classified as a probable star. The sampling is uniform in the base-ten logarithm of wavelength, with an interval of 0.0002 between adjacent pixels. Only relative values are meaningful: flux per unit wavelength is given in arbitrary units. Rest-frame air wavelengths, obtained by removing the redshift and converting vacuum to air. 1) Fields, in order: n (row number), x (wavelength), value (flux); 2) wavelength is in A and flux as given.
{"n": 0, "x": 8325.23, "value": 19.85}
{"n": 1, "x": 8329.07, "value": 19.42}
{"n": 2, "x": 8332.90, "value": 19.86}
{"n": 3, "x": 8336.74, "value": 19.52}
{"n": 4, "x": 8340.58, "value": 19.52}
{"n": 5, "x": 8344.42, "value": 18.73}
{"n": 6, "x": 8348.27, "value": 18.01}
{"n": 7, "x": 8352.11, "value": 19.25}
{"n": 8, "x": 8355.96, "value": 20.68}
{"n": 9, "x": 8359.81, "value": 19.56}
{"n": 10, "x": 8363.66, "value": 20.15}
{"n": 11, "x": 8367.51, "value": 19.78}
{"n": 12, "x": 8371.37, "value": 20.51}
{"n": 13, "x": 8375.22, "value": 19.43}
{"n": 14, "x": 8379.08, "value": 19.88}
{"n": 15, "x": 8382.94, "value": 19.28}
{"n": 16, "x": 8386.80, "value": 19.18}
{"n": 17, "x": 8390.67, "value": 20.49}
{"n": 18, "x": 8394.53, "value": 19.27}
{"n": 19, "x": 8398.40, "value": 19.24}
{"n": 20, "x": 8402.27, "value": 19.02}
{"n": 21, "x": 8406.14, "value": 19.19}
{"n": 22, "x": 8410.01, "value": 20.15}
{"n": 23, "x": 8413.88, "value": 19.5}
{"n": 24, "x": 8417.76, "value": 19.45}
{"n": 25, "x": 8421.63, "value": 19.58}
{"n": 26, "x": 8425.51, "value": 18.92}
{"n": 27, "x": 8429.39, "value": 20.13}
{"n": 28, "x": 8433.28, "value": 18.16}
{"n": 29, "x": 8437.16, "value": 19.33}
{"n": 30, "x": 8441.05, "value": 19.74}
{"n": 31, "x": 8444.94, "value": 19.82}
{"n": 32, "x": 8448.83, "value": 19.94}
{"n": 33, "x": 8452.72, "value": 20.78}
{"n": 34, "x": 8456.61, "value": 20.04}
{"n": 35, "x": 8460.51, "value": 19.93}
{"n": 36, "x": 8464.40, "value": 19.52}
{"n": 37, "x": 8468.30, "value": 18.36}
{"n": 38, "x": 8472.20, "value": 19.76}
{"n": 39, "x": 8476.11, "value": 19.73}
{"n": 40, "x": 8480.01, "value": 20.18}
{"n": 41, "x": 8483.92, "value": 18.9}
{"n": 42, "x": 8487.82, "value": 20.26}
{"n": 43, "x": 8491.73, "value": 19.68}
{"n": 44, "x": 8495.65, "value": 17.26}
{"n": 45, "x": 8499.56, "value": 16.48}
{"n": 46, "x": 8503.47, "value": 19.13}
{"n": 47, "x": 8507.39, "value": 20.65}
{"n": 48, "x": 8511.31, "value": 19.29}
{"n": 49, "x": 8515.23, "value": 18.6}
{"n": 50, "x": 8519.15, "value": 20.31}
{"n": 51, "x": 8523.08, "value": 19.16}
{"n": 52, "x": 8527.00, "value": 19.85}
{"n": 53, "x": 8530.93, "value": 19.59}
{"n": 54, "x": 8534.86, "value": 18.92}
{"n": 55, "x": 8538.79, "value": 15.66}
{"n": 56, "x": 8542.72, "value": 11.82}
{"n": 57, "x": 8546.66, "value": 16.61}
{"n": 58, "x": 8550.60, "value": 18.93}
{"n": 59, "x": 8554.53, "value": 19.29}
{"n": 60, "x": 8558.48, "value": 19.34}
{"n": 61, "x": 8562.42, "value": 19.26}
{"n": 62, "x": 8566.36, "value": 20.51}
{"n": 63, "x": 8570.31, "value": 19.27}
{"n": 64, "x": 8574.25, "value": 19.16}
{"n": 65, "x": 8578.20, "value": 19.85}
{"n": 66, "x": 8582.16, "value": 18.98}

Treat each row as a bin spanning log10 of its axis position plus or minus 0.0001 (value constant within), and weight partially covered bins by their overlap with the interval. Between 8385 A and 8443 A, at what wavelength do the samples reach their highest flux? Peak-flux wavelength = 8390.67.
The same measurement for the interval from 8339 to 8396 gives 8355.96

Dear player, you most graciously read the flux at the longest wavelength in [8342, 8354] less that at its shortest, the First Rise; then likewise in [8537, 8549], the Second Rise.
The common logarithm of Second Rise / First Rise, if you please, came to 0.3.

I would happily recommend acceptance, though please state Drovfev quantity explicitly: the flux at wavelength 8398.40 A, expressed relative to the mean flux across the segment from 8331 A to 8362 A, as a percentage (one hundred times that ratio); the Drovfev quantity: 99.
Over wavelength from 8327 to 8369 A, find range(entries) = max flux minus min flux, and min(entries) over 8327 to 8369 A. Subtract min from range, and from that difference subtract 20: -35.3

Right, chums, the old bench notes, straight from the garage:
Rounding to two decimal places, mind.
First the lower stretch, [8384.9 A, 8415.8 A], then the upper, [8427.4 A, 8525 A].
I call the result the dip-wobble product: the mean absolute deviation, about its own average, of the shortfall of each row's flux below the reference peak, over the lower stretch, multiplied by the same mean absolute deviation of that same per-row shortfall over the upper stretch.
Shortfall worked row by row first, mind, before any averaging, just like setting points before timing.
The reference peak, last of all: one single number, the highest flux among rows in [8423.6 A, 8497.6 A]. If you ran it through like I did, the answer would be 0.31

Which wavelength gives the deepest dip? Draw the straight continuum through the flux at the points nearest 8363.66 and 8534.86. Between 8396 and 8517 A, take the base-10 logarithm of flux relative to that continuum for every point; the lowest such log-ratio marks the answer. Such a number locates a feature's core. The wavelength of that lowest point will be 8499.56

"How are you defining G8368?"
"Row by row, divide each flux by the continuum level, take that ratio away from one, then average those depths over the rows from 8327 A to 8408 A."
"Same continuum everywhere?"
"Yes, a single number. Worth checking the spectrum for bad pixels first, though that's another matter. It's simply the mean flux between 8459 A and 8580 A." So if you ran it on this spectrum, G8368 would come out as -0.034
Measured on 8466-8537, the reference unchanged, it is -0.018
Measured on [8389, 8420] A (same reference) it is -0.035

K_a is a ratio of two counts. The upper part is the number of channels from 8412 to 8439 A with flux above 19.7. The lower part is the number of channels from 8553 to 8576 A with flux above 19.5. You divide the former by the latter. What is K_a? 1.0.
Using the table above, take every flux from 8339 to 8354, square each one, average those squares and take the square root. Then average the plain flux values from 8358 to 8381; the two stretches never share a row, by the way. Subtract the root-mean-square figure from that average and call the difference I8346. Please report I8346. 1.0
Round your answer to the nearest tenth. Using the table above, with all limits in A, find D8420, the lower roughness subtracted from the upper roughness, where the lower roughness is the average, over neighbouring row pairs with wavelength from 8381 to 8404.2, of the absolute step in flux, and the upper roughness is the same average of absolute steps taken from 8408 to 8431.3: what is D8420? 0.0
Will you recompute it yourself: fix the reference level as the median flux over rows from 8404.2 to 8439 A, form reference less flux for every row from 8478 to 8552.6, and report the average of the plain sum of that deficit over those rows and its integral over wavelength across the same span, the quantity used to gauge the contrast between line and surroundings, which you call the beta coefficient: 45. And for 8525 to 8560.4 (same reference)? 37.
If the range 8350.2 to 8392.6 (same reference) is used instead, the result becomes -10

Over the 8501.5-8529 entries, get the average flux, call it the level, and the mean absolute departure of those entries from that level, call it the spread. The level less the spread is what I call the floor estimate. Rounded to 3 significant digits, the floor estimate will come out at 19.0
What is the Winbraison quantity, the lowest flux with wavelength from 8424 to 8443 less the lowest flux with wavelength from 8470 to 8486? -1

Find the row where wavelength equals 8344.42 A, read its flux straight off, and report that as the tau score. 18.73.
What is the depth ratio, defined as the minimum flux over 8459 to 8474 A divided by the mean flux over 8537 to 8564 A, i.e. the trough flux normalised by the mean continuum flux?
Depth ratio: 1.06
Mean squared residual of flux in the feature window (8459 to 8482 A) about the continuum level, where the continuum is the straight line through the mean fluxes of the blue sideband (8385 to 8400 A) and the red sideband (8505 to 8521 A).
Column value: 0.34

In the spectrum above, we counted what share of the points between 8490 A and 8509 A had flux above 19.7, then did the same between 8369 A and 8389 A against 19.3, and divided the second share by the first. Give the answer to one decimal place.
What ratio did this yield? 3.0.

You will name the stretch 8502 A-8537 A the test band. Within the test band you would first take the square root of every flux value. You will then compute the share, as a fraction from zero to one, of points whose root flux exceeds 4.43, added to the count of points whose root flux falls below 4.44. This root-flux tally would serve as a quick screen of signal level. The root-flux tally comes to 6.3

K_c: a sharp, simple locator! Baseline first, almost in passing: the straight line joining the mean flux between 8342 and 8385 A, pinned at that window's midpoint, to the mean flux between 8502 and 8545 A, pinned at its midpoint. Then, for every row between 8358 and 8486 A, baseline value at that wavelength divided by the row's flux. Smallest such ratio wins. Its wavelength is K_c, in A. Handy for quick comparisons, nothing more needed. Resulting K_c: 8452.72 A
